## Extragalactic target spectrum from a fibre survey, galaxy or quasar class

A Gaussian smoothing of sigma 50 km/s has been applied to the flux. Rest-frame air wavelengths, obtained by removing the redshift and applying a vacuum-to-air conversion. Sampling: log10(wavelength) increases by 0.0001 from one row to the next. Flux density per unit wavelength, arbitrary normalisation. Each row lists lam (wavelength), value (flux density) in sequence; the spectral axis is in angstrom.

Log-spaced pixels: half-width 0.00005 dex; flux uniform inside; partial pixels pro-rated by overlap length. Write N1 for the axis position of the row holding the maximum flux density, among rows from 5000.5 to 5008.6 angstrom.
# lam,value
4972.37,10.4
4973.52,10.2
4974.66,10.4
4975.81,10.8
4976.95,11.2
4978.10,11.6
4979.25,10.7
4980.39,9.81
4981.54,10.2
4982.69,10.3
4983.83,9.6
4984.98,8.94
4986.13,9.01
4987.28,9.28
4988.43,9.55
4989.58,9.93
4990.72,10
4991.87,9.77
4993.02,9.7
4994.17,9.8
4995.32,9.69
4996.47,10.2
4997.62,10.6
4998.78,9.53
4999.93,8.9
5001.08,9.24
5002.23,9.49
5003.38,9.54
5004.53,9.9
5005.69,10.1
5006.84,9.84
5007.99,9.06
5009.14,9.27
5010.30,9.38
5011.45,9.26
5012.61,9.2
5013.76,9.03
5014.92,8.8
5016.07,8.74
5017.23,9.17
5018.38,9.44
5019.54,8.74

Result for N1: 5005.69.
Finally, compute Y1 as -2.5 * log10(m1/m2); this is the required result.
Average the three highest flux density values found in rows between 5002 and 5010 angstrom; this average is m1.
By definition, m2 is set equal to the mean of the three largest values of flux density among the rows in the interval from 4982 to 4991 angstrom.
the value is 0.014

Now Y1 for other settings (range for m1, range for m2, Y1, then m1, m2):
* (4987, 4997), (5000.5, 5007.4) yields -0.011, 10.0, 9.9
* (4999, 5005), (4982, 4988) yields 0.009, 9.6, 9.7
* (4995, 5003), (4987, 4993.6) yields -0.029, 10.2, 9.9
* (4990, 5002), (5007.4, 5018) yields -0.107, 10.3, 9.3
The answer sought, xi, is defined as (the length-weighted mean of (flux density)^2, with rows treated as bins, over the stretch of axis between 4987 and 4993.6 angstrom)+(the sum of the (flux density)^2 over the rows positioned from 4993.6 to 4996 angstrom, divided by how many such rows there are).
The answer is 190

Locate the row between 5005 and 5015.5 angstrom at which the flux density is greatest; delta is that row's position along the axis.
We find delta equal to 5005.69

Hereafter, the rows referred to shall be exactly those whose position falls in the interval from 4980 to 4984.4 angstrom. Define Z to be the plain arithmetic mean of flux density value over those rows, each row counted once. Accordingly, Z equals 9.98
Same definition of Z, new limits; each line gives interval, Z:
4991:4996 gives 9.74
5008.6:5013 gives 9.28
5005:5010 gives 9.57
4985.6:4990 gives 9.44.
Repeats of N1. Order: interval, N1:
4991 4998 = 4997.62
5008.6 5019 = 5018.38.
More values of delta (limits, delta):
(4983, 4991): 4990.72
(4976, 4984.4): 4978.10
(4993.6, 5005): 4997.62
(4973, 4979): 4978.10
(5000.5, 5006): 5005.69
